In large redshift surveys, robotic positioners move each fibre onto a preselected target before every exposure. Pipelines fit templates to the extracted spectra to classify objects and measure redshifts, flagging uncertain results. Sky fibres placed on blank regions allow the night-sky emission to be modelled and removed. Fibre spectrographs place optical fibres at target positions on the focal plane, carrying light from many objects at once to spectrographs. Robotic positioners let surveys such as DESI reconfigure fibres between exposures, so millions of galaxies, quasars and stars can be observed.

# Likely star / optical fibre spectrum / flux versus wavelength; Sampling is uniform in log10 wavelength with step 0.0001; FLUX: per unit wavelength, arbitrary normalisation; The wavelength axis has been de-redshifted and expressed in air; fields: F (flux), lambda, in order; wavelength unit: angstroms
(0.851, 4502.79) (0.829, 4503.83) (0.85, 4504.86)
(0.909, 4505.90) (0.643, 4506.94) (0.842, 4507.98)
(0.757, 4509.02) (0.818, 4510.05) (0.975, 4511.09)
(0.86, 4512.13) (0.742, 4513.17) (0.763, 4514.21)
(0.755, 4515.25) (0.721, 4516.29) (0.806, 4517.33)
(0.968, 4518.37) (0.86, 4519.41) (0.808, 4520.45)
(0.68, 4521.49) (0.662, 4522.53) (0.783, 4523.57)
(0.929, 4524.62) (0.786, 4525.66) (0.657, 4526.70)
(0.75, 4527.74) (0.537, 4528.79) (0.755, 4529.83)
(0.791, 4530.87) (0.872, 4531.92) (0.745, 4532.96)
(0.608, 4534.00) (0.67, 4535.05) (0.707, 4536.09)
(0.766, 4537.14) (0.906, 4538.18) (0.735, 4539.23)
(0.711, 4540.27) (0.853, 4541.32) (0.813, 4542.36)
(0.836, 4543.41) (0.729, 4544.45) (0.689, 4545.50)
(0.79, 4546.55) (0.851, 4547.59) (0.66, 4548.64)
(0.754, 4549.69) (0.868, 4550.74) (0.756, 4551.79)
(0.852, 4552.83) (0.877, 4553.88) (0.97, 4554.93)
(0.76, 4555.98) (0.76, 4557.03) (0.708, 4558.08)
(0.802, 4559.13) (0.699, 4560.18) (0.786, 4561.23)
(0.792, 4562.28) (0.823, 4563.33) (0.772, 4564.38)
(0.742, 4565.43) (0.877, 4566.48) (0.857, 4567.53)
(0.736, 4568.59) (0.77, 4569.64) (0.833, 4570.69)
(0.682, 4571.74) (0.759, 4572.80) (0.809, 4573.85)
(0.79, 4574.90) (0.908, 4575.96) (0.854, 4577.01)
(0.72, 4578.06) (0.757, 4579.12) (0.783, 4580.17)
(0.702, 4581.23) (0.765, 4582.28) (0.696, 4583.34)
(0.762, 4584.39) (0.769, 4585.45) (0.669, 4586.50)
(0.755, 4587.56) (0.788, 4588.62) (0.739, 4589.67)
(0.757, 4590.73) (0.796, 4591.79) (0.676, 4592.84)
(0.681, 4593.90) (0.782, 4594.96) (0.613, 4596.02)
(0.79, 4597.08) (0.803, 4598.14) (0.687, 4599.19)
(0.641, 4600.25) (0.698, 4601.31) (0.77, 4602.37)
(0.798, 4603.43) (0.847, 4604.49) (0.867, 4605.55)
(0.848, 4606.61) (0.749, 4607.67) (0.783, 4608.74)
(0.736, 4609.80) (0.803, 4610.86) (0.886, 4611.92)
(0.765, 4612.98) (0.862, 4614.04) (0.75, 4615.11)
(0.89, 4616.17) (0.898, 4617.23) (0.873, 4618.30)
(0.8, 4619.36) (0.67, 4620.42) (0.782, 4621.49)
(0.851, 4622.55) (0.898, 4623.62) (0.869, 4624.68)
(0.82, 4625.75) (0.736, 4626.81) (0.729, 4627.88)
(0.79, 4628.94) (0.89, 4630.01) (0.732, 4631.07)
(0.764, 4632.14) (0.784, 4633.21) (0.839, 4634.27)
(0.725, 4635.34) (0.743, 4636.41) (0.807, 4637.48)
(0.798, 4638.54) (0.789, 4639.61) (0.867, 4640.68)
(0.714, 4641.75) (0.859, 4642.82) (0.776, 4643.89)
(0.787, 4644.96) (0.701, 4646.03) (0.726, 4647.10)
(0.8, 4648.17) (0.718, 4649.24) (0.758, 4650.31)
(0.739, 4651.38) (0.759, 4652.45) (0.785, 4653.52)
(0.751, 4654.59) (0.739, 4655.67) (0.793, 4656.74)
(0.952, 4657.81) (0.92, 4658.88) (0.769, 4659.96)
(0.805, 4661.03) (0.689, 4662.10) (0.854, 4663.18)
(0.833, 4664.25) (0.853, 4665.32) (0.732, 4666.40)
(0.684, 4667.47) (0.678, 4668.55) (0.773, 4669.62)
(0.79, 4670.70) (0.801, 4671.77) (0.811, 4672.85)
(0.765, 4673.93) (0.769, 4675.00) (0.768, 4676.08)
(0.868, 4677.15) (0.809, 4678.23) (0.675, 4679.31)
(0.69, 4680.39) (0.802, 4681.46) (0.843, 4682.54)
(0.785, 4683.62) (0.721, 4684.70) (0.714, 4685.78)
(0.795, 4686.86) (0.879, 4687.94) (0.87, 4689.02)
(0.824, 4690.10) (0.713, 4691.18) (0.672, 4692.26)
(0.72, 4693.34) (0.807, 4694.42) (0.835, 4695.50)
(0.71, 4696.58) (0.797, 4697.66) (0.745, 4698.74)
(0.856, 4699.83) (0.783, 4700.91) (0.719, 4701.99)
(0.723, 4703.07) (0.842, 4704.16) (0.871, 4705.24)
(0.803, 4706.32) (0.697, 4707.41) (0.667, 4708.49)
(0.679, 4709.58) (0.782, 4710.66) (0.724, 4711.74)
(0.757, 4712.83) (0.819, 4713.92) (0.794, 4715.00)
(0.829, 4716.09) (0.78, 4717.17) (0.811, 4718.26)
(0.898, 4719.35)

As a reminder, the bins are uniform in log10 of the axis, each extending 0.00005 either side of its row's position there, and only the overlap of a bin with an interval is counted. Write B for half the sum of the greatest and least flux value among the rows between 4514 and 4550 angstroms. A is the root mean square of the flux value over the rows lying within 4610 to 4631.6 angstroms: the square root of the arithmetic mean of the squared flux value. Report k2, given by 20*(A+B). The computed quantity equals 31.4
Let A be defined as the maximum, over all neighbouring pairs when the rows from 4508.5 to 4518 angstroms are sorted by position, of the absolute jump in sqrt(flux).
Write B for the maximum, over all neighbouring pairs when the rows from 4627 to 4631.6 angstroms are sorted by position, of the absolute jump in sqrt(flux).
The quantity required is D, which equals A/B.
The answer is 0.94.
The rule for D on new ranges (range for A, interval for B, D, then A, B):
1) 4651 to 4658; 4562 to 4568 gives 1.13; 0.0852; 0.075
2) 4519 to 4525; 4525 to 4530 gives 0.58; 0.0790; 0.136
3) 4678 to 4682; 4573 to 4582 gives 1.03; 0.0779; 0.076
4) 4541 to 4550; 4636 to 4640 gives 3.03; 0.1101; 0.036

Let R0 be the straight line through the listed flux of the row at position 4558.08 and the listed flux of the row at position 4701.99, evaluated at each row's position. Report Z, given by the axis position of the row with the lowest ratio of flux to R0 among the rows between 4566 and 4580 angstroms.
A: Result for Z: 4571.74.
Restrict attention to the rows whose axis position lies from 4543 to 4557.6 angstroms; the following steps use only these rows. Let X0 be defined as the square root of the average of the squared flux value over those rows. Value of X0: 0.801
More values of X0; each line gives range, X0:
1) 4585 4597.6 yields 0.737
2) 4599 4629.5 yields 0.800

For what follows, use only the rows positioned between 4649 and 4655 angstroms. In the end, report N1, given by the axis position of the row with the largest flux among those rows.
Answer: 4653.52 angstroms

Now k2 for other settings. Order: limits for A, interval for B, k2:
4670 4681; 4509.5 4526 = 31.9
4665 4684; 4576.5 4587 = 30.7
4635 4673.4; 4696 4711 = 31.0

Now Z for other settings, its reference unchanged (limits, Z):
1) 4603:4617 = 4609.80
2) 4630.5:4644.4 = 4641.75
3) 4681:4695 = 4692.26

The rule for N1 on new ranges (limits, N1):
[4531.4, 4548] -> 4538.18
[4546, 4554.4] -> 4553.88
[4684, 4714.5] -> 4687.94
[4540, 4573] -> 4554.93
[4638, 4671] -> 4657.81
